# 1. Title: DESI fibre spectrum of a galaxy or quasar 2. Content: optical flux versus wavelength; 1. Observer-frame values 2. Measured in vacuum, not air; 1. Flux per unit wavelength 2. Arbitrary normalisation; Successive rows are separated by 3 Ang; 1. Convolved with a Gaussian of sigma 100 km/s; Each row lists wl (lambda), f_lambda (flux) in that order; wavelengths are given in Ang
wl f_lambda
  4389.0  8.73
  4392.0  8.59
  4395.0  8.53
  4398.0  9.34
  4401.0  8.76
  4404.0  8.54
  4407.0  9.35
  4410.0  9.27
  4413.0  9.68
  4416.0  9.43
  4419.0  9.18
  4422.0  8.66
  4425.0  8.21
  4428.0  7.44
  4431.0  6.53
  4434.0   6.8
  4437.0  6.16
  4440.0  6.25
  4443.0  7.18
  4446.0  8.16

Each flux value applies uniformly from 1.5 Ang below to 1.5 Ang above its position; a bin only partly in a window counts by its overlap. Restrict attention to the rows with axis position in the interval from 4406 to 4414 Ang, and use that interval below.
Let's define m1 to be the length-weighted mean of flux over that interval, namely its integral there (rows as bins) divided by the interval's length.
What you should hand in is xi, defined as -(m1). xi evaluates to -9.4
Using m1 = 9.4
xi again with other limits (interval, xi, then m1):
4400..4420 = -9.2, 9.2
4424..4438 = -7.0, 7.0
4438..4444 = -6.6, 6.6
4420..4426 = -8.5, 8.5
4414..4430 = -8.6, 8.6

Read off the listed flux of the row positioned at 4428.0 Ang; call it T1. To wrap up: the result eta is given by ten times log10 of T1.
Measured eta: 8.7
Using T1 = 7.44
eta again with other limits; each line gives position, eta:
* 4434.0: 8.3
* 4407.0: 9.7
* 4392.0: 9.3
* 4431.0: 8.1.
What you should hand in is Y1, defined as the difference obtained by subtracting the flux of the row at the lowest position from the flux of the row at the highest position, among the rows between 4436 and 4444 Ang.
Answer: 1.0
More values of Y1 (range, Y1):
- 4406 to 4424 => -0.7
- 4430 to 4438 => -0.4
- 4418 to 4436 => -2.4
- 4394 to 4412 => 0.7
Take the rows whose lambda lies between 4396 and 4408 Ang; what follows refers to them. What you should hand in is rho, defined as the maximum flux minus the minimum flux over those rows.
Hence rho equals 0.8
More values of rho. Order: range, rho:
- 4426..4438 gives 1.3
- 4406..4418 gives 0.4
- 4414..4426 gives 1.2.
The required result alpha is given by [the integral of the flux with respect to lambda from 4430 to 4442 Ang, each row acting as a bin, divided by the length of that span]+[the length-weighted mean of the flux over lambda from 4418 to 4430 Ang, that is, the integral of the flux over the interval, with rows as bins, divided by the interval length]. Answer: 14.7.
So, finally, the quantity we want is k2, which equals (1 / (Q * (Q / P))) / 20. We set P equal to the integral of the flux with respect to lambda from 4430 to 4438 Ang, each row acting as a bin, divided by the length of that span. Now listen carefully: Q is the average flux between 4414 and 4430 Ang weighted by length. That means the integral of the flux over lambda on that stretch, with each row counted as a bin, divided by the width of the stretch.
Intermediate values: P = 6.52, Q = 8.55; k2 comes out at 0.0045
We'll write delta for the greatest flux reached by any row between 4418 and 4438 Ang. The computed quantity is 9.18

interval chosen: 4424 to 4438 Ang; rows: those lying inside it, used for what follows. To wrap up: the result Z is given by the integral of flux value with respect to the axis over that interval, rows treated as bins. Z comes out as 98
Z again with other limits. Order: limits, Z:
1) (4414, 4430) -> 137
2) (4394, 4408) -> 125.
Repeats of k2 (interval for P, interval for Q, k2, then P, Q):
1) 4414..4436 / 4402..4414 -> 0.0048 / 8.03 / 9.17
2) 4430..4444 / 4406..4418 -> 0.0037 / 6.56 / 9.43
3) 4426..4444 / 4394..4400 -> 0.0042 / 6.76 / 8.95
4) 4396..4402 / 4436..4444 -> 0.0106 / 9.03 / 6.51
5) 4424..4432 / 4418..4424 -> 0.0047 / 7.40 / 8.84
